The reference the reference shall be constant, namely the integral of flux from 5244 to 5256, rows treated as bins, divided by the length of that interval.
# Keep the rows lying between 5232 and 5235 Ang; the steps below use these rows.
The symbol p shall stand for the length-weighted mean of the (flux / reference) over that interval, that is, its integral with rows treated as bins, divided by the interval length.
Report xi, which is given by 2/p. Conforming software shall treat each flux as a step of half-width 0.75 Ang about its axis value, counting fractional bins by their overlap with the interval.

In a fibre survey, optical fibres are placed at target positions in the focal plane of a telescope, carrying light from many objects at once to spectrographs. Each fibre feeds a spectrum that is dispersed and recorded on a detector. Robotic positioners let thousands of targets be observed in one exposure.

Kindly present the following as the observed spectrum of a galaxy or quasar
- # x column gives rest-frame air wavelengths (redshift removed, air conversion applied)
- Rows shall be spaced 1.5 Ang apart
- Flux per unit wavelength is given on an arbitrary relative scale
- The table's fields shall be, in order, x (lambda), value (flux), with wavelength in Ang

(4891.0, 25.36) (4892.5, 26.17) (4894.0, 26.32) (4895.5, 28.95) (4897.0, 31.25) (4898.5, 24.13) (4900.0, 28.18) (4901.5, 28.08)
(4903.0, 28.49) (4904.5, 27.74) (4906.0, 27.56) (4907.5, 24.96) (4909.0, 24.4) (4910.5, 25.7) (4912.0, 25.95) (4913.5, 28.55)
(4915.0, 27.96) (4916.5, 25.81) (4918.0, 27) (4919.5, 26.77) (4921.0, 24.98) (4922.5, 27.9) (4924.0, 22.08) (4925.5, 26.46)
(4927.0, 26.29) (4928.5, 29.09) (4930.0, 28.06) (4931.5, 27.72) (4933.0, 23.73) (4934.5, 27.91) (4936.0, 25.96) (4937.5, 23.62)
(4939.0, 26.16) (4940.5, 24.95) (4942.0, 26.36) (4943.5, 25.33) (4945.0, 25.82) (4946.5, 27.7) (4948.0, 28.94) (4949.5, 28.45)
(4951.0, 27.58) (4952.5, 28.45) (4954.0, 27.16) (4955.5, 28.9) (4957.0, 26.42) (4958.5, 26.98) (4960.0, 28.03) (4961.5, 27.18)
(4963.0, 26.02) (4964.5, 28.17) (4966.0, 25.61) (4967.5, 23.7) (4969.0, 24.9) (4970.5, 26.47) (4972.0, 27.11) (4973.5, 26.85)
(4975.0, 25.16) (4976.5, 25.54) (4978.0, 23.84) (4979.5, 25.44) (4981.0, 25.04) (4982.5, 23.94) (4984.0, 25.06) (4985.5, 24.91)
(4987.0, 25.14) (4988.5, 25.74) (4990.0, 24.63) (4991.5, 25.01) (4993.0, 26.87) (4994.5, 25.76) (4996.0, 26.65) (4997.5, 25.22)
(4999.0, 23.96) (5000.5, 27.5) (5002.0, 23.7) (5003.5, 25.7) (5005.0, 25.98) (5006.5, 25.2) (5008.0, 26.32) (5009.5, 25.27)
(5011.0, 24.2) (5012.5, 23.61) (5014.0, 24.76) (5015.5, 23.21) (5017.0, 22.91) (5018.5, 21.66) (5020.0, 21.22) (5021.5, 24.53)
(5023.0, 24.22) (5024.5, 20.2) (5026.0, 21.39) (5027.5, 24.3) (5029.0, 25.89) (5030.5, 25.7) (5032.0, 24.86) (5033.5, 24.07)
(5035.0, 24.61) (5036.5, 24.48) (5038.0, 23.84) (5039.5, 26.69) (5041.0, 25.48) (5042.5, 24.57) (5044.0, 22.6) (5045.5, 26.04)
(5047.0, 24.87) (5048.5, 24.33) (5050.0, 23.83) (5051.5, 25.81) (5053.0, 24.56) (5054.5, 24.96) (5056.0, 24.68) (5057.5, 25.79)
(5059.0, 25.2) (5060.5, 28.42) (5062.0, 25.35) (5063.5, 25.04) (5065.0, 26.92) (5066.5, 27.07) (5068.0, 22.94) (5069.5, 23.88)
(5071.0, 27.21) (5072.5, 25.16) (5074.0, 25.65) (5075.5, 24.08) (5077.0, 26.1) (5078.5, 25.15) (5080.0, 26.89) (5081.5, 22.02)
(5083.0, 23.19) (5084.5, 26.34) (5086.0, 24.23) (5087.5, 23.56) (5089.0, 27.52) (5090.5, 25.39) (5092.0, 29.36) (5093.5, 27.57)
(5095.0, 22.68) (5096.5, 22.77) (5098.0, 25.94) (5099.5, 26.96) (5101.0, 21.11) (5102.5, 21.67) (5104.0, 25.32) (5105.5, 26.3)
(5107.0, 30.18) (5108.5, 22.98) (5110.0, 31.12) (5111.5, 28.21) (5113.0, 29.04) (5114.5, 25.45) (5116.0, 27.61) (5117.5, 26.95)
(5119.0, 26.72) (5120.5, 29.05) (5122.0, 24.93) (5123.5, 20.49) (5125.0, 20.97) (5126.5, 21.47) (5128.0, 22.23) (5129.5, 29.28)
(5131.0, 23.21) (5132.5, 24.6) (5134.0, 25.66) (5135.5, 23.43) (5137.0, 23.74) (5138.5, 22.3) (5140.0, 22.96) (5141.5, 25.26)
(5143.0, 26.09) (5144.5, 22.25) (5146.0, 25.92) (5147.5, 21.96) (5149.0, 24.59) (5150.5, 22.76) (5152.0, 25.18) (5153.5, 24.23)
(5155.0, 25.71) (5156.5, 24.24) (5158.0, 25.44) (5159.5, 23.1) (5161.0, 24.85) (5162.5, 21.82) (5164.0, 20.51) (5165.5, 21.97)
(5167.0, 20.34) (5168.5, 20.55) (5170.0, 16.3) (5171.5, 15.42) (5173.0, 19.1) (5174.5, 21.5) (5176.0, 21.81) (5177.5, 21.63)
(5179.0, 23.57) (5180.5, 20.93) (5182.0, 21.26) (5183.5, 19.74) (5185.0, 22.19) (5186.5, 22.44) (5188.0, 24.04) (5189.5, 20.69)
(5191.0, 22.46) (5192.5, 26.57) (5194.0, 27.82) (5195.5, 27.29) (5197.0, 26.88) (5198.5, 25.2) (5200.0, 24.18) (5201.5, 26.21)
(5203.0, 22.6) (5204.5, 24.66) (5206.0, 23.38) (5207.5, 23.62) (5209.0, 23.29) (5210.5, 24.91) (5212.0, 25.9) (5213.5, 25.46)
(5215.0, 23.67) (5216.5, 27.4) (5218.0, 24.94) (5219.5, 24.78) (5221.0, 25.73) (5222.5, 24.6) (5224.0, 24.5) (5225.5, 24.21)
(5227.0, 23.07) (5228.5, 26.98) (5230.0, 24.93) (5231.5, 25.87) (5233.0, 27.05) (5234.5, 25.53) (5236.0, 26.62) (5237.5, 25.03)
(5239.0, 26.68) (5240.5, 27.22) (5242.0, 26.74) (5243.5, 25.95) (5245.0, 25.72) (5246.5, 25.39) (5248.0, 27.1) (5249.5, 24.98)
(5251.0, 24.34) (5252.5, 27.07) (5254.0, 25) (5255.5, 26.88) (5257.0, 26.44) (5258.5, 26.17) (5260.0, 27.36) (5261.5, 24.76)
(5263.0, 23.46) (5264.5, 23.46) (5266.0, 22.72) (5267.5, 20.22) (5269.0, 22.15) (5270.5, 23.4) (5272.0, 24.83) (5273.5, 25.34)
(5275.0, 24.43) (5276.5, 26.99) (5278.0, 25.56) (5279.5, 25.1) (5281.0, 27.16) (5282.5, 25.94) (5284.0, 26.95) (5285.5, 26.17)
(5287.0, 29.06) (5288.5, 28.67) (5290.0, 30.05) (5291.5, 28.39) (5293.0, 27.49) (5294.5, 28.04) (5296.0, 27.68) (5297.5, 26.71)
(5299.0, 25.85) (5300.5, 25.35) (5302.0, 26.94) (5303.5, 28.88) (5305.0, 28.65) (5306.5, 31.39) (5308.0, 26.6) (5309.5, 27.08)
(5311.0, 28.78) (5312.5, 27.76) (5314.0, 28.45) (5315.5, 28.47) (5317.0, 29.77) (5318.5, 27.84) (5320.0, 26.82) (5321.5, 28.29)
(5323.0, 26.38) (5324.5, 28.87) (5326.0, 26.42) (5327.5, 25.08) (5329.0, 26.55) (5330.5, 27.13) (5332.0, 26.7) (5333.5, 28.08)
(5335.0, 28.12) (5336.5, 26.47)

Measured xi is 1.96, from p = 1.02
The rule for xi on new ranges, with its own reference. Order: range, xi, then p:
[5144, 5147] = 2.14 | 0.93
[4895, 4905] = 1.84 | 1.09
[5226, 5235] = 2.02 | 0.99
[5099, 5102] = 2.19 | 0.91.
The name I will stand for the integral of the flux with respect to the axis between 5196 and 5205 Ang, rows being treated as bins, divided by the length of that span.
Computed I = 25.0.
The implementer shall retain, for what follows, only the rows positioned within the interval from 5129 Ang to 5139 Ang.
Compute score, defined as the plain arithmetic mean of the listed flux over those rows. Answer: 24.6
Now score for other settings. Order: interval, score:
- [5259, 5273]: 23.6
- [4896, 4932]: 26.9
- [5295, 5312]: 27.6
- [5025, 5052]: 24.6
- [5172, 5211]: 23.4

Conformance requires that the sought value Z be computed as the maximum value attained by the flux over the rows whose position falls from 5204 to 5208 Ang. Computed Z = 24.66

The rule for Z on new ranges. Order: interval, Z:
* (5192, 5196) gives 27.82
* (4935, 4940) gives 26.16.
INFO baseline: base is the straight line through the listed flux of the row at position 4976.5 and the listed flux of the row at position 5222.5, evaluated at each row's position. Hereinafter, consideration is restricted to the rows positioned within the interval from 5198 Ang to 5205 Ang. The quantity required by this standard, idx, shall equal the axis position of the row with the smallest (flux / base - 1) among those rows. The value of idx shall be 5203.0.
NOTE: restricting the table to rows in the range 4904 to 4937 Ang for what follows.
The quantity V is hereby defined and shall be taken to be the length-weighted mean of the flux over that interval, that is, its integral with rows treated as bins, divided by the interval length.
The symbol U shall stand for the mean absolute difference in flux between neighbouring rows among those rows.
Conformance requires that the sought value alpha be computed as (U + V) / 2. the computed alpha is 14.2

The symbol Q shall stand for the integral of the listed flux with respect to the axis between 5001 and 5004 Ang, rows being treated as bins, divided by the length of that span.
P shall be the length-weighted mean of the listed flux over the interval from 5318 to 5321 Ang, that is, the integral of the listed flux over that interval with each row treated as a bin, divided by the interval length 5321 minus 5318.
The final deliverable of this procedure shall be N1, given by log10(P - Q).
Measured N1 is 0.40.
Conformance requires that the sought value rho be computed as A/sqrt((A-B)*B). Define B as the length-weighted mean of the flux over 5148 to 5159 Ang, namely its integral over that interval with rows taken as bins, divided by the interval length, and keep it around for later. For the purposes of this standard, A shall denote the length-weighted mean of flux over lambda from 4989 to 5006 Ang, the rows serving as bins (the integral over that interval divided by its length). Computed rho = 5.05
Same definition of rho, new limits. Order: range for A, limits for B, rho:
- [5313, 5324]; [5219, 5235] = 3.33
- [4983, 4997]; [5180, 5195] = 3.32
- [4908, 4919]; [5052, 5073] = 5.42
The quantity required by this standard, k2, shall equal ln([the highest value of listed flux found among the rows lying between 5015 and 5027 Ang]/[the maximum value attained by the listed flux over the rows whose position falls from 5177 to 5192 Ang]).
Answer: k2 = 0.02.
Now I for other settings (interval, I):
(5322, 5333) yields 26.8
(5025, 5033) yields 24.3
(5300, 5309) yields 28.0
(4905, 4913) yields 25.9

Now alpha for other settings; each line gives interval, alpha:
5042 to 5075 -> 13.4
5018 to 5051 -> 12.7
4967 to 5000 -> 13.2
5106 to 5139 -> 14.1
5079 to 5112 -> 14.3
